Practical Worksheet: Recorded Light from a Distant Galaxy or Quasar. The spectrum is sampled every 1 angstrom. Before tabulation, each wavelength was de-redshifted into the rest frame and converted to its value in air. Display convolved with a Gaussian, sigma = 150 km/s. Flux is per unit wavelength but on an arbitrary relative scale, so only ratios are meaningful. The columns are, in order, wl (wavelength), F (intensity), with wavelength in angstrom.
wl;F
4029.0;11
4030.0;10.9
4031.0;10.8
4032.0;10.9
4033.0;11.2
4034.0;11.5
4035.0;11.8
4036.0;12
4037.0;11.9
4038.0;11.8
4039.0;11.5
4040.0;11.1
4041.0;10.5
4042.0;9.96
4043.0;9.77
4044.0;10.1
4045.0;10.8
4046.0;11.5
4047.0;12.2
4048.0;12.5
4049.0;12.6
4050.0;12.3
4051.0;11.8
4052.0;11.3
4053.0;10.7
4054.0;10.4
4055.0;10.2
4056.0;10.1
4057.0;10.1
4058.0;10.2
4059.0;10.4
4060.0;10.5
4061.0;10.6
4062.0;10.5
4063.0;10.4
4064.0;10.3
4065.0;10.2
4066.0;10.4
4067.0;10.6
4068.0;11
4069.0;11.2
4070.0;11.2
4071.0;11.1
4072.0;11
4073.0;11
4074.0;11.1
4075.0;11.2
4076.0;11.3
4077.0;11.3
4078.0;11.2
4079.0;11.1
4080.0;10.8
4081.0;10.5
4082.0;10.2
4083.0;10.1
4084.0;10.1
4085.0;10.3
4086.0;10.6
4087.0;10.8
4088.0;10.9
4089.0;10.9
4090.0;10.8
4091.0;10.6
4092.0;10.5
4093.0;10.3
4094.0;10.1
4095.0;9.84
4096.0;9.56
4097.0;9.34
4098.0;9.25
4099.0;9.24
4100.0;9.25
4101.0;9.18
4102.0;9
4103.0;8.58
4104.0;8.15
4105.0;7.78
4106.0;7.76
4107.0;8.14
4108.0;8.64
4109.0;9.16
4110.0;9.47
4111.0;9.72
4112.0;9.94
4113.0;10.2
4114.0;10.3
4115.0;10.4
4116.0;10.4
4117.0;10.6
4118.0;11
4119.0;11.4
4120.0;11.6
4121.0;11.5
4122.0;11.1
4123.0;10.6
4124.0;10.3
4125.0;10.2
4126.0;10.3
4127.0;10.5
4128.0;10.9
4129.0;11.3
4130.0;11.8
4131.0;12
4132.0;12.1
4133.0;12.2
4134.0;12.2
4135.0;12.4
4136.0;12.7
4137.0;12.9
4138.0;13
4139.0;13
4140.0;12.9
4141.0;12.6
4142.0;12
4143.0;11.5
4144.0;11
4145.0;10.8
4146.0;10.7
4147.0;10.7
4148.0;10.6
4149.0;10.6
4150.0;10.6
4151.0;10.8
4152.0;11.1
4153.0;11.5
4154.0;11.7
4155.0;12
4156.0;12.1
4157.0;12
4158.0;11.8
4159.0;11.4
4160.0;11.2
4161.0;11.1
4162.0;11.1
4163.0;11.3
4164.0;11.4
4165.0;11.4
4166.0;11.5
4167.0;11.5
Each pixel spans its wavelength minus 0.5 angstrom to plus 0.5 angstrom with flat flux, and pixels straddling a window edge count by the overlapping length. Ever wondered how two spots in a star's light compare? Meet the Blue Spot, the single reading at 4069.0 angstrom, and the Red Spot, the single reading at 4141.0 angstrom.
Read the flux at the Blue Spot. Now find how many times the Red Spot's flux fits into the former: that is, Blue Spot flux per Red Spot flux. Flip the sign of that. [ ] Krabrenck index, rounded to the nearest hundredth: -0.89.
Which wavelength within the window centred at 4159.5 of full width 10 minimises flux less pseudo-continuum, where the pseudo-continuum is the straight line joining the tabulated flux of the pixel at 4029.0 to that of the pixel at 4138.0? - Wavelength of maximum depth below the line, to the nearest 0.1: 4162.0 angstrom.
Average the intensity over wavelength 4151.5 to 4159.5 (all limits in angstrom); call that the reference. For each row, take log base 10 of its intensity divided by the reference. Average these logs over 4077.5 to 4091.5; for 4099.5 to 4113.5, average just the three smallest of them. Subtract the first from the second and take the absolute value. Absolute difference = 0.13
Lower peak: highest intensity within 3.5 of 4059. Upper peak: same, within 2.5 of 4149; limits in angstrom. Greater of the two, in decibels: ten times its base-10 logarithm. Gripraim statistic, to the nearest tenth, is 10.3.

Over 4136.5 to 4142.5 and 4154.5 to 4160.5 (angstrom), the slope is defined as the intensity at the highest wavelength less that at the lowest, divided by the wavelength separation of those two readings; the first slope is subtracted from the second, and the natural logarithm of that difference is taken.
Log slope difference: -3.9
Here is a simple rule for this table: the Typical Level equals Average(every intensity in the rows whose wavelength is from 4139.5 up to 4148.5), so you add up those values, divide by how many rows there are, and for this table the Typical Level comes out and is 11.4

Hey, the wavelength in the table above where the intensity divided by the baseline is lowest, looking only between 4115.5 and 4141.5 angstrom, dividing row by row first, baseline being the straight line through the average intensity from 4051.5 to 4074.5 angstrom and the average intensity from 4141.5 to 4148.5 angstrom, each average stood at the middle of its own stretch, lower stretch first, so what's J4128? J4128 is 4125.0 angstrom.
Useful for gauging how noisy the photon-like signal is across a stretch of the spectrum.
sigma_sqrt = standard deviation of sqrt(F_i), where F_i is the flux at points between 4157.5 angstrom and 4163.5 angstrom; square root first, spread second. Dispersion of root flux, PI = 0.04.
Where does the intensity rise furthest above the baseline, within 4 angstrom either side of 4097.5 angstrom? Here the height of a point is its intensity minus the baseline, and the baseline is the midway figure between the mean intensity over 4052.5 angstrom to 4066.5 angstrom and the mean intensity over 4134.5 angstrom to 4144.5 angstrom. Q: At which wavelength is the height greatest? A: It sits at 4094.0 angstrom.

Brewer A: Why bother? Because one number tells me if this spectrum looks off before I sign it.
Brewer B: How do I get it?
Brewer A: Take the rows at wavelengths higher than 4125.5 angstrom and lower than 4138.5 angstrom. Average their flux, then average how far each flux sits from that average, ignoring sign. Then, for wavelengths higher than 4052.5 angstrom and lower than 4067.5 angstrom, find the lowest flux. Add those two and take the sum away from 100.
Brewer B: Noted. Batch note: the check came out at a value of 89.2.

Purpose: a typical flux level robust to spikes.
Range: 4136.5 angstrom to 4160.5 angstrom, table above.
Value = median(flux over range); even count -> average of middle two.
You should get 11.5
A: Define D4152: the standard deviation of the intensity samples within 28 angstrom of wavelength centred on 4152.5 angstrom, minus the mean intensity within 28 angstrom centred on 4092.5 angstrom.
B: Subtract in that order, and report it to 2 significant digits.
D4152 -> -9.2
